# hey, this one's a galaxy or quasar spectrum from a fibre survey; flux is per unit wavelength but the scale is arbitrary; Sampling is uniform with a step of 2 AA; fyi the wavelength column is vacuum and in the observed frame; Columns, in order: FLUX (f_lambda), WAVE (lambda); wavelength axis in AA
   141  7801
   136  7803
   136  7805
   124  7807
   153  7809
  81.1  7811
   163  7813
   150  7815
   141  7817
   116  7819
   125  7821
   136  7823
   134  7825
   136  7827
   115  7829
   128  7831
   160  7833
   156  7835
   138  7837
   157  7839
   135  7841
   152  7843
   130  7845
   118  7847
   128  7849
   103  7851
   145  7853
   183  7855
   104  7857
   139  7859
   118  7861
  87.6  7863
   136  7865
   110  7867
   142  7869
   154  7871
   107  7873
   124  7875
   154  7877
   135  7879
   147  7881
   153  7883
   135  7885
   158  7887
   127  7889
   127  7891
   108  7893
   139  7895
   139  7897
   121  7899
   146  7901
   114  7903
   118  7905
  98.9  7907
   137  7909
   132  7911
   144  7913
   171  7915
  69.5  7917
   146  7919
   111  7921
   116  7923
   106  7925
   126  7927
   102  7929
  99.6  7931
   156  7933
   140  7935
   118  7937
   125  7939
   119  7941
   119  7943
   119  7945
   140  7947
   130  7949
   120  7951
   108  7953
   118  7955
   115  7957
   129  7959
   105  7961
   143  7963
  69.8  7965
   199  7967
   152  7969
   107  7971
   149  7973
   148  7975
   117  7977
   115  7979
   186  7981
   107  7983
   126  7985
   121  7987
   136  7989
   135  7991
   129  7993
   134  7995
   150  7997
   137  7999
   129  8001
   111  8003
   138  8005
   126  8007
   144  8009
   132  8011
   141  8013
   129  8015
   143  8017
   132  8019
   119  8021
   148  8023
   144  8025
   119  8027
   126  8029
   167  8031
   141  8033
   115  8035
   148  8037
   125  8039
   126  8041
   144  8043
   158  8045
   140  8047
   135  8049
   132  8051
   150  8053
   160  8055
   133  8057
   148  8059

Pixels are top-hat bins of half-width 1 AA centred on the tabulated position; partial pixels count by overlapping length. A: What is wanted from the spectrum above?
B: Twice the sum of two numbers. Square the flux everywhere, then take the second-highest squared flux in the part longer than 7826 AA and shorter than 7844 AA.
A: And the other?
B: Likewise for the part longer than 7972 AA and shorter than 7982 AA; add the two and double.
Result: 93700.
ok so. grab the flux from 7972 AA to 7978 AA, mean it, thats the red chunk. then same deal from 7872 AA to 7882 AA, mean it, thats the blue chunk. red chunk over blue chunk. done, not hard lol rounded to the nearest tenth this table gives 1.0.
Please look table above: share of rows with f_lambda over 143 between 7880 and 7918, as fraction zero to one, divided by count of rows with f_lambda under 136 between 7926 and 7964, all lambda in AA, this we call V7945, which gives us 0.021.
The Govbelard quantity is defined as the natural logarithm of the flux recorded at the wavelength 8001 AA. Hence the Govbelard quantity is 4.86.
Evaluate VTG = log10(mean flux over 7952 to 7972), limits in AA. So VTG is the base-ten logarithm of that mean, 2.095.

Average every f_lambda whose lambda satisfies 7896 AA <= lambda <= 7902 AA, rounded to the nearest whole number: 135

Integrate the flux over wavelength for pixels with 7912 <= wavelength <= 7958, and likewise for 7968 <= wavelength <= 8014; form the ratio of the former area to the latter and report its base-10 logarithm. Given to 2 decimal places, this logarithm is -0.04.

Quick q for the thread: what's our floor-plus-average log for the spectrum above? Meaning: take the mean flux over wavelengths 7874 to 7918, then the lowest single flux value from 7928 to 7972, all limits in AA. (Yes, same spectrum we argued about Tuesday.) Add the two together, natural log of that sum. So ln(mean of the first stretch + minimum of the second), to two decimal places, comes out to 5.31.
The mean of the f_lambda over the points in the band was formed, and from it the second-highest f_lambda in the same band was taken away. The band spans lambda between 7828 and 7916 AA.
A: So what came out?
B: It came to -38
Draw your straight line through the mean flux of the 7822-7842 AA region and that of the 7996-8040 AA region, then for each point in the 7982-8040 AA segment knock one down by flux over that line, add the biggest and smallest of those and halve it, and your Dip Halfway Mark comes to -0.016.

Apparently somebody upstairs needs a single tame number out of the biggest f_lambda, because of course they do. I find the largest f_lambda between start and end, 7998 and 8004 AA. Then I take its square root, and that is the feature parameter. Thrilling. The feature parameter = 11.7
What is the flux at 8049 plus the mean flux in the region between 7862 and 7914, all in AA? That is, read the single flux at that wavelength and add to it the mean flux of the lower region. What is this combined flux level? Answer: 266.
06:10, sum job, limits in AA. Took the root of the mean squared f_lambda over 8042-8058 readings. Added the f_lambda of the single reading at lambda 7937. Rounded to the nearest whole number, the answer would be 262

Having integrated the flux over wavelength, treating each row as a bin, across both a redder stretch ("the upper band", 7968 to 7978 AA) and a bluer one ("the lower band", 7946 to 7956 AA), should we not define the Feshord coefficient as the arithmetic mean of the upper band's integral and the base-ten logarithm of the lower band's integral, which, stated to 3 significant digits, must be 675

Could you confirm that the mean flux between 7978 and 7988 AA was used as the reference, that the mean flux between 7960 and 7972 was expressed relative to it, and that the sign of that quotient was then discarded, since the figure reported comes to 0.99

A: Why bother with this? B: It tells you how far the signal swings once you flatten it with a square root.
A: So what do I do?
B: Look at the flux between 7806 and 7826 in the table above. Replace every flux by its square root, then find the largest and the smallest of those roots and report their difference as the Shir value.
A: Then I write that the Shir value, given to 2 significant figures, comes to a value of 3.8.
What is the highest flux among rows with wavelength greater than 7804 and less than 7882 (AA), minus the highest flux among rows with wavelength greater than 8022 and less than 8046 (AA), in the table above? 16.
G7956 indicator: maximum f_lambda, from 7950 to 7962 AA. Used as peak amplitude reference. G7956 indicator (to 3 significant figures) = 129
